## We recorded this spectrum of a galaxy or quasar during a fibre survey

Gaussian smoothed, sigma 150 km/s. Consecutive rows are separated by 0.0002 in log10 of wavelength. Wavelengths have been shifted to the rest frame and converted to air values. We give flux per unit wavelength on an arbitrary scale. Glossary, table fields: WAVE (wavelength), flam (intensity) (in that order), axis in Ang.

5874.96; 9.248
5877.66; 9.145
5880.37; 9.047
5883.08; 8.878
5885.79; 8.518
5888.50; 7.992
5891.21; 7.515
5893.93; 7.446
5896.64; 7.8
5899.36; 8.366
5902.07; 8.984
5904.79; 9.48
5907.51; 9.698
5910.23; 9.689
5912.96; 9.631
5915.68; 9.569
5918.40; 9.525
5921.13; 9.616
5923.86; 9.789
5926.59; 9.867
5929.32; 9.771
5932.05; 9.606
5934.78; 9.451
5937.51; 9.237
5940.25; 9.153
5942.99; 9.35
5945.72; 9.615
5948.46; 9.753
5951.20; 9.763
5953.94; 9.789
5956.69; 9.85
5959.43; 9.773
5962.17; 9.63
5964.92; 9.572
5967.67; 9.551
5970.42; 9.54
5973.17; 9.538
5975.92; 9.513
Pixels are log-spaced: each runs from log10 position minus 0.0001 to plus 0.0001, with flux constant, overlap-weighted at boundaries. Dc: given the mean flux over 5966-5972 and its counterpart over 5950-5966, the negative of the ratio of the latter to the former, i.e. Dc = -1.02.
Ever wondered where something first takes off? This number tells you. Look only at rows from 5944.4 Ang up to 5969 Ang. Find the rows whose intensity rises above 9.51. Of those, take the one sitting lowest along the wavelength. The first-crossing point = 5945.72 Ang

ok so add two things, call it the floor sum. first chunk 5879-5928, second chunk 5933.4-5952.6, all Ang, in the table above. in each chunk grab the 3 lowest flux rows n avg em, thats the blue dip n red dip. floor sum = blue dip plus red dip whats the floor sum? 16.8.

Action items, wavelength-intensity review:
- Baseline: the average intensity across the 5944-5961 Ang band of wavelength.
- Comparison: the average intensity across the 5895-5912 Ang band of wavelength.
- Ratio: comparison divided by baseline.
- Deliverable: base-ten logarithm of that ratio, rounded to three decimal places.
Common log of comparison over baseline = -0.035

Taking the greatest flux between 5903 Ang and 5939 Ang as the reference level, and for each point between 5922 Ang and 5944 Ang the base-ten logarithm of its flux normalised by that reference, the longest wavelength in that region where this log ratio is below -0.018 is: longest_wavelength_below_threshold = 5942.99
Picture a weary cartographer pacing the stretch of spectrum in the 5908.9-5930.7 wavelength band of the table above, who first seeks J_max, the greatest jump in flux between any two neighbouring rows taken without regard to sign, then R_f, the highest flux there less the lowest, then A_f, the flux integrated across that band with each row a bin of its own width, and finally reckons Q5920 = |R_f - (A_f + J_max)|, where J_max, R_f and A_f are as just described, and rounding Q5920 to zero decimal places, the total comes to 211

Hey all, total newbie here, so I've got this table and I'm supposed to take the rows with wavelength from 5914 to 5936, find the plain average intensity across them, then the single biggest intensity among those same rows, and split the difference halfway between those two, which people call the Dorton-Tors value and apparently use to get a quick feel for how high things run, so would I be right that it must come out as 9.76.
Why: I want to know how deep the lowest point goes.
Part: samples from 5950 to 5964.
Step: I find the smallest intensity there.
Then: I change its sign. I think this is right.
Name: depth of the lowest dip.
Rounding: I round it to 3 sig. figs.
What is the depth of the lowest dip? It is -9.63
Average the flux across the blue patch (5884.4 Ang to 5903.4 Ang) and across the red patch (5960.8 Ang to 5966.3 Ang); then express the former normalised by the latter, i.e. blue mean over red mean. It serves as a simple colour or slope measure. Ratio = 0.84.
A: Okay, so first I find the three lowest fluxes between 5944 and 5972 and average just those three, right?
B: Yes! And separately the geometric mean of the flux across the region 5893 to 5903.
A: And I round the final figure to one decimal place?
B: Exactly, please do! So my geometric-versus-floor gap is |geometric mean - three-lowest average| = 1.4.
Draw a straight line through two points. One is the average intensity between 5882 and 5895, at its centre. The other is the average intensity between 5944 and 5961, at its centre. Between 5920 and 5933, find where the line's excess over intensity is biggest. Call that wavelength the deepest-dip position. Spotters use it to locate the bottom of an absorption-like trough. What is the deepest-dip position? 5932.05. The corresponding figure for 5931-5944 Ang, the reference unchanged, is 5940.25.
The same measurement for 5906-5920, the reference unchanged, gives 5918.40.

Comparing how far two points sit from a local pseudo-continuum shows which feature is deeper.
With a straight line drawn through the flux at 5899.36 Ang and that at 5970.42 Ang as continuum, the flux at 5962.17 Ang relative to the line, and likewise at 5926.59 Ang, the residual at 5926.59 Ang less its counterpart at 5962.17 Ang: 0.82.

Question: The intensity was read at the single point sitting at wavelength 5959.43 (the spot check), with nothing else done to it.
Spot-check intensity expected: 9.773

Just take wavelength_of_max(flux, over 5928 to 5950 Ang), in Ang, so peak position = 5929.32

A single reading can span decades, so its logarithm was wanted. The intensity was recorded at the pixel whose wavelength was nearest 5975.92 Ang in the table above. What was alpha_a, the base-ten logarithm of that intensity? 0.978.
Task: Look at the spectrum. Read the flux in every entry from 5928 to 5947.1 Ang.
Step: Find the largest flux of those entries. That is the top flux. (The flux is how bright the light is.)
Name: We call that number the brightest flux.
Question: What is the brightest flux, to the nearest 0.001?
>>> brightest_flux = 9.771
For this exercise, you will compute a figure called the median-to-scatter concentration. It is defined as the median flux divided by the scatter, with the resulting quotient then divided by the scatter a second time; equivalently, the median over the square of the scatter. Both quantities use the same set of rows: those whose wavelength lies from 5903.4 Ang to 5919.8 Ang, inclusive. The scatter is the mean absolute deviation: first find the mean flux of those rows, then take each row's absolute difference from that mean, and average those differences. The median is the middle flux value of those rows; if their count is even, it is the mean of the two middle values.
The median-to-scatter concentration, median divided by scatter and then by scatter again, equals 1753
